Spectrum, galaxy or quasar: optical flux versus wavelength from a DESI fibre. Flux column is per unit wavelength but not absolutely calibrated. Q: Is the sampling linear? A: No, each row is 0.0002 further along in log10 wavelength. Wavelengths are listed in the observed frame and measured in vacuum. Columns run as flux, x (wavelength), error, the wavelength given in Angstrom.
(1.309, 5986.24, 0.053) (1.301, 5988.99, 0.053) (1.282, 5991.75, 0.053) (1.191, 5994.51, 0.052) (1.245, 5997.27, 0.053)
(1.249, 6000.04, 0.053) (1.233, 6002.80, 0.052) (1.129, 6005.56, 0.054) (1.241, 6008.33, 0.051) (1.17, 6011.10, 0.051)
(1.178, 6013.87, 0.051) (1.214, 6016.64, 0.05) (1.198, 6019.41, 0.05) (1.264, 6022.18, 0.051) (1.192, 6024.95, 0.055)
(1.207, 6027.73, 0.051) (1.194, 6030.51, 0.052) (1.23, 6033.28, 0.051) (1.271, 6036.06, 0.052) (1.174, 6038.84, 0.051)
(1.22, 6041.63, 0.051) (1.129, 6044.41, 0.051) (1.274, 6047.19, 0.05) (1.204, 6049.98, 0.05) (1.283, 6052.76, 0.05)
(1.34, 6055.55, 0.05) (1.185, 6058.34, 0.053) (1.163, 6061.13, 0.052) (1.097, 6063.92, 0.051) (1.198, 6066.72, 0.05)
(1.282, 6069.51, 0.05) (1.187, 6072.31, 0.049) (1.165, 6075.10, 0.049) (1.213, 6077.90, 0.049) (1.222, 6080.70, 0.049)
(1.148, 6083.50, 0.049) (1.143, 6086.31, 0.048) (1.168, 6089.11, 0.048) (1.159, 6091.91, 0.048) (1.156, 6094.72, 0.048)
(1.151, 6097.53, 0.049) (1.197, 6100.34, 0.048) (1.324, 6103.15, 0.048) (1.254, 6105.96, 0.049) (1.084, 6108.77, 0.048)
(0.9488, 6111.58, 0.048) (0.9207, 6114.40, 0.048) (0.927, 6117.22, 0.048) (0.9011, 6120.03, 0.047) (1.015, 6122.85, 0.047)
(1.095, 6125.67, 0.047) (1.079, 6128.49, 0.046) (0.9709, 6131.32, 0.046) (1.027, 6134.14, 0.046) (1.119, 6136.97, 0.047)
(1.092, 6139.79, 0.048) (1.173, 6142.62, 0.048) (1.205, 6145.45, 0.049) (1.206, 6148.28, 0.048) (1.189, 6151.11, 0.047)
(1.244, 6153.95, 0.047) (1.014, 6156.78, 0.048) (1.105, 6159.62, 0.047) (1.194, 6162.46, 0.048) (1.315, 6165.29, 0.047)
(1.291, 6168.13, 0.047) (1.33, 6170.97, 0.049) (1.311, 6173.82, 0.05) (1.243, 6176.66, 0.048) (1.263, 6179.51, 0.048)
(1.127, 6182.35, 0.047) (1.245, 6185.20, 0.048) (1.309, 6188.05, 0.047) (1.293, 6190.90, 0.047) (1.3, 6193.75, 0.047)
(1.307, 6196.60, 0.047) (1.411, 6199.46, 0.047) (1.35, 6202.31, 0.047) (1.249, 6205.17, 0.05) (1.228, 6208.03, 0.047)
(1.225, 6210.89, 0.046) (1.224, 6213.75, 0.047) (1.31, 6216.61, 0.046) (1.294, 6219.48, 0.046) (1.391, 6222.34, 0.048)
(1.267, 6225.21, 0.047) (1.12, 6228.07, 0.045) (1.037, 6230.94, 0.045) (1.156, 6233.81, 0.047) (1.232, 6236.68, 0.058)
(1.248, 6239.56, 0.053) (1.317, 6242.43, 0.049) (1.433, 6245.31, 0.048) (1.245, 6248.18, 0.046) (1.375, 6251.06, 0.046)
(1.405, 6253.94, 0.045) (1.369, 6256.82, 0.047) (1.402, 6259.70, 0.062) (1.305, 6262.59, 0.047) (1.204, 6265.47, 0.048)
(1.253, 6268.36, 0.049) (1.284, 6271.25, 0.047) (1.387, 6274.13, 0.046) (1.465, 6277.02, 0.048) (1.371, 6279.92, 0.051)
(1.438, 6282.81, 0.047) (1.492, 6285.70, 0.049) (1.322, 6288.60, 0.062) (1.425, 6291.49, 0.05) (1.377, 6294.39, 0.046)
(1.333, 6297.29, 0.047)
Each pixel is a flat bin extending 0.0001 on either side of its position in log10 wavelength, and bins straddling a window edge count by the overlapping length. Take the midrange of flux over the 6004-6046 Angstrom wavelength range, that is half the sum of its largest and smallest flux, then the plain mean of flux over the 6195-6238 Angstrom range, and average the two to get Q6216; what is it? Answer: 1.23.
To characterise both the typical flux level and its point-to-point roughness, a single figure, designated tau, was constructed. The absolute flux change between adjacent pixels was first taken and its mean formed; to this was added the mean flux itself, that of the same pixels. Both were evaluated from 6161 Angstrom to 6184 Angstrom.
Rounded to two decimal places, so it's 1.32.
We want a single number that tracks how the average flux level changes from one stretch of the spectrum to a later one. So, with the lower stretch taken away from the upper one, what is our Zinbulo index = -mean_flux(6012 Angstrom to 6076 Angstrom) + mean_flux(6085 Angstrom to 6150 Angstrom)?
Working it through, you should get -0.11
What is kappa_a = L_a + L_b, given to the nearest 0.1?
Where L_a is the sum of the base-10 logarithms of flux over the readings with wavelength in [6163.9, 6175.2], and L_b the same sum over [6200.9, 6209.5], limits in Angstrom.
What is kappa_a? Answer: 0.8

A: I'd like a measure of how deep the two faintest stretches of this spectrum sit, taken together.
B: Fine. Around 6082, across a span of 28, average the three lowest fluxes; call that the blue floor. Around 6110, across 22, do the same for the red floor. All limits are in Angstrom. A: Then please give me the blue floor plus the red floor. 2.07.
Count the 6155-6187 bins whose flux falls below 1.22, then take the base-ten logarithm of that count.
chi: 0.60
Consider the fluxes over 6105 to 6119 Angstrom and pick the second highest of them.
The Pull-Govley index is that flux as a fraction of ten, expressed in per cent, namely 10.8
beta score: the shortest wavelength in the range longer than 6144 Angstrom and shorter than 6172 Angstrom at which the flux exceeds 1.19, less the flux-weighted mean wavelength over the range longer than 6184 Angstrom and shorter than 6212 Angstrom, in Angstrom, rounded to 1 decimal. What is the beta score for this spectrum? -52.5 Angstrom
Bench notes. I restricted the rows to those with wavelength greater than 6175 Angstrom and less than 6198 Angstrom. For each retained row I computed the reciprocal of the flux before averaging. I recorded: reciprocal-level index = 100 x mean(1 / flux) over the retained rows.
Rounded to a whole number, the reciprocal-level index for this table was 79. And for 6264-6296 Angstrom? 74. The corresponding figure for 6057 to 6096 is 85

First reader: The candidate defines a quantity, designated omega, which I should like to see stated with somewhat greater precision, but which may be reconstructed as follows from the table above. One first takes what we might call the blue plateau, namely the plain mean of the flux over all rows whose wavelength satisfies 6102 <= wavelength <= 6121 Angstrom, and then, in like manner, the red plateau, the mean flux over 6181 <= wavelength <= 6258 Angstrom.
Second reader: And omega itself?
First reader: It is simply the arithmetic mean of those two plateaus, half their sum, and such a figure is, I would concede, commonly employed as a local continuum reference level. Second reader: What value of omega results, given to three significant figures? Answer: 1.16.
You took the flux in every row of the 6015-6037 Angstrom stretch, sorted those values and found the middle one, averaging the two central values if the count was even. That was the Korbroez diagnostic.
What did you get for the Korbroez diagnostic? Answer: 1.21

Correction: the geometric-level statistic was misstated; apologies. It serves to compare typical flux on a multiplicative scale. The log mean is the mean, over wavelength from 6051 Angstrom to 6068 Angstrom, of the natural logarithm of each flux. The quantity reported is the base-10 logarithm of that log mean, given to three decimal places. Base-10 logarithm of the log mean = -0.723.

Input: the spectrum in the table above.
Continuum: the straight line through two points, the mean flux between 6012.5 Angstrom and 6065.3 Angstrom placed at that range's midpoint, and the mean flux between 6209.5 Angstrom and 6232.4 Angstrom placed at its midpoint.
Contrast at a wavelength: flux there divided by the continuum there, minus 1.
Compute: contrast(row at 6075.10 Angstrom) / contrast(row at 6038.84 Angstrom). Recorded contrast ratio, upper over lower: 1.4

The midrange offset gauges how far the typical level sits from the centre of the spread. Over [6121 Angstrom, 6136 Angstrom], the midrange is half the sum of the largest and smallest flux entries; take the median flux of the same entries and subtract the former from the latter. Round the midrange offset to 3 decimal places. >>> -0.006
